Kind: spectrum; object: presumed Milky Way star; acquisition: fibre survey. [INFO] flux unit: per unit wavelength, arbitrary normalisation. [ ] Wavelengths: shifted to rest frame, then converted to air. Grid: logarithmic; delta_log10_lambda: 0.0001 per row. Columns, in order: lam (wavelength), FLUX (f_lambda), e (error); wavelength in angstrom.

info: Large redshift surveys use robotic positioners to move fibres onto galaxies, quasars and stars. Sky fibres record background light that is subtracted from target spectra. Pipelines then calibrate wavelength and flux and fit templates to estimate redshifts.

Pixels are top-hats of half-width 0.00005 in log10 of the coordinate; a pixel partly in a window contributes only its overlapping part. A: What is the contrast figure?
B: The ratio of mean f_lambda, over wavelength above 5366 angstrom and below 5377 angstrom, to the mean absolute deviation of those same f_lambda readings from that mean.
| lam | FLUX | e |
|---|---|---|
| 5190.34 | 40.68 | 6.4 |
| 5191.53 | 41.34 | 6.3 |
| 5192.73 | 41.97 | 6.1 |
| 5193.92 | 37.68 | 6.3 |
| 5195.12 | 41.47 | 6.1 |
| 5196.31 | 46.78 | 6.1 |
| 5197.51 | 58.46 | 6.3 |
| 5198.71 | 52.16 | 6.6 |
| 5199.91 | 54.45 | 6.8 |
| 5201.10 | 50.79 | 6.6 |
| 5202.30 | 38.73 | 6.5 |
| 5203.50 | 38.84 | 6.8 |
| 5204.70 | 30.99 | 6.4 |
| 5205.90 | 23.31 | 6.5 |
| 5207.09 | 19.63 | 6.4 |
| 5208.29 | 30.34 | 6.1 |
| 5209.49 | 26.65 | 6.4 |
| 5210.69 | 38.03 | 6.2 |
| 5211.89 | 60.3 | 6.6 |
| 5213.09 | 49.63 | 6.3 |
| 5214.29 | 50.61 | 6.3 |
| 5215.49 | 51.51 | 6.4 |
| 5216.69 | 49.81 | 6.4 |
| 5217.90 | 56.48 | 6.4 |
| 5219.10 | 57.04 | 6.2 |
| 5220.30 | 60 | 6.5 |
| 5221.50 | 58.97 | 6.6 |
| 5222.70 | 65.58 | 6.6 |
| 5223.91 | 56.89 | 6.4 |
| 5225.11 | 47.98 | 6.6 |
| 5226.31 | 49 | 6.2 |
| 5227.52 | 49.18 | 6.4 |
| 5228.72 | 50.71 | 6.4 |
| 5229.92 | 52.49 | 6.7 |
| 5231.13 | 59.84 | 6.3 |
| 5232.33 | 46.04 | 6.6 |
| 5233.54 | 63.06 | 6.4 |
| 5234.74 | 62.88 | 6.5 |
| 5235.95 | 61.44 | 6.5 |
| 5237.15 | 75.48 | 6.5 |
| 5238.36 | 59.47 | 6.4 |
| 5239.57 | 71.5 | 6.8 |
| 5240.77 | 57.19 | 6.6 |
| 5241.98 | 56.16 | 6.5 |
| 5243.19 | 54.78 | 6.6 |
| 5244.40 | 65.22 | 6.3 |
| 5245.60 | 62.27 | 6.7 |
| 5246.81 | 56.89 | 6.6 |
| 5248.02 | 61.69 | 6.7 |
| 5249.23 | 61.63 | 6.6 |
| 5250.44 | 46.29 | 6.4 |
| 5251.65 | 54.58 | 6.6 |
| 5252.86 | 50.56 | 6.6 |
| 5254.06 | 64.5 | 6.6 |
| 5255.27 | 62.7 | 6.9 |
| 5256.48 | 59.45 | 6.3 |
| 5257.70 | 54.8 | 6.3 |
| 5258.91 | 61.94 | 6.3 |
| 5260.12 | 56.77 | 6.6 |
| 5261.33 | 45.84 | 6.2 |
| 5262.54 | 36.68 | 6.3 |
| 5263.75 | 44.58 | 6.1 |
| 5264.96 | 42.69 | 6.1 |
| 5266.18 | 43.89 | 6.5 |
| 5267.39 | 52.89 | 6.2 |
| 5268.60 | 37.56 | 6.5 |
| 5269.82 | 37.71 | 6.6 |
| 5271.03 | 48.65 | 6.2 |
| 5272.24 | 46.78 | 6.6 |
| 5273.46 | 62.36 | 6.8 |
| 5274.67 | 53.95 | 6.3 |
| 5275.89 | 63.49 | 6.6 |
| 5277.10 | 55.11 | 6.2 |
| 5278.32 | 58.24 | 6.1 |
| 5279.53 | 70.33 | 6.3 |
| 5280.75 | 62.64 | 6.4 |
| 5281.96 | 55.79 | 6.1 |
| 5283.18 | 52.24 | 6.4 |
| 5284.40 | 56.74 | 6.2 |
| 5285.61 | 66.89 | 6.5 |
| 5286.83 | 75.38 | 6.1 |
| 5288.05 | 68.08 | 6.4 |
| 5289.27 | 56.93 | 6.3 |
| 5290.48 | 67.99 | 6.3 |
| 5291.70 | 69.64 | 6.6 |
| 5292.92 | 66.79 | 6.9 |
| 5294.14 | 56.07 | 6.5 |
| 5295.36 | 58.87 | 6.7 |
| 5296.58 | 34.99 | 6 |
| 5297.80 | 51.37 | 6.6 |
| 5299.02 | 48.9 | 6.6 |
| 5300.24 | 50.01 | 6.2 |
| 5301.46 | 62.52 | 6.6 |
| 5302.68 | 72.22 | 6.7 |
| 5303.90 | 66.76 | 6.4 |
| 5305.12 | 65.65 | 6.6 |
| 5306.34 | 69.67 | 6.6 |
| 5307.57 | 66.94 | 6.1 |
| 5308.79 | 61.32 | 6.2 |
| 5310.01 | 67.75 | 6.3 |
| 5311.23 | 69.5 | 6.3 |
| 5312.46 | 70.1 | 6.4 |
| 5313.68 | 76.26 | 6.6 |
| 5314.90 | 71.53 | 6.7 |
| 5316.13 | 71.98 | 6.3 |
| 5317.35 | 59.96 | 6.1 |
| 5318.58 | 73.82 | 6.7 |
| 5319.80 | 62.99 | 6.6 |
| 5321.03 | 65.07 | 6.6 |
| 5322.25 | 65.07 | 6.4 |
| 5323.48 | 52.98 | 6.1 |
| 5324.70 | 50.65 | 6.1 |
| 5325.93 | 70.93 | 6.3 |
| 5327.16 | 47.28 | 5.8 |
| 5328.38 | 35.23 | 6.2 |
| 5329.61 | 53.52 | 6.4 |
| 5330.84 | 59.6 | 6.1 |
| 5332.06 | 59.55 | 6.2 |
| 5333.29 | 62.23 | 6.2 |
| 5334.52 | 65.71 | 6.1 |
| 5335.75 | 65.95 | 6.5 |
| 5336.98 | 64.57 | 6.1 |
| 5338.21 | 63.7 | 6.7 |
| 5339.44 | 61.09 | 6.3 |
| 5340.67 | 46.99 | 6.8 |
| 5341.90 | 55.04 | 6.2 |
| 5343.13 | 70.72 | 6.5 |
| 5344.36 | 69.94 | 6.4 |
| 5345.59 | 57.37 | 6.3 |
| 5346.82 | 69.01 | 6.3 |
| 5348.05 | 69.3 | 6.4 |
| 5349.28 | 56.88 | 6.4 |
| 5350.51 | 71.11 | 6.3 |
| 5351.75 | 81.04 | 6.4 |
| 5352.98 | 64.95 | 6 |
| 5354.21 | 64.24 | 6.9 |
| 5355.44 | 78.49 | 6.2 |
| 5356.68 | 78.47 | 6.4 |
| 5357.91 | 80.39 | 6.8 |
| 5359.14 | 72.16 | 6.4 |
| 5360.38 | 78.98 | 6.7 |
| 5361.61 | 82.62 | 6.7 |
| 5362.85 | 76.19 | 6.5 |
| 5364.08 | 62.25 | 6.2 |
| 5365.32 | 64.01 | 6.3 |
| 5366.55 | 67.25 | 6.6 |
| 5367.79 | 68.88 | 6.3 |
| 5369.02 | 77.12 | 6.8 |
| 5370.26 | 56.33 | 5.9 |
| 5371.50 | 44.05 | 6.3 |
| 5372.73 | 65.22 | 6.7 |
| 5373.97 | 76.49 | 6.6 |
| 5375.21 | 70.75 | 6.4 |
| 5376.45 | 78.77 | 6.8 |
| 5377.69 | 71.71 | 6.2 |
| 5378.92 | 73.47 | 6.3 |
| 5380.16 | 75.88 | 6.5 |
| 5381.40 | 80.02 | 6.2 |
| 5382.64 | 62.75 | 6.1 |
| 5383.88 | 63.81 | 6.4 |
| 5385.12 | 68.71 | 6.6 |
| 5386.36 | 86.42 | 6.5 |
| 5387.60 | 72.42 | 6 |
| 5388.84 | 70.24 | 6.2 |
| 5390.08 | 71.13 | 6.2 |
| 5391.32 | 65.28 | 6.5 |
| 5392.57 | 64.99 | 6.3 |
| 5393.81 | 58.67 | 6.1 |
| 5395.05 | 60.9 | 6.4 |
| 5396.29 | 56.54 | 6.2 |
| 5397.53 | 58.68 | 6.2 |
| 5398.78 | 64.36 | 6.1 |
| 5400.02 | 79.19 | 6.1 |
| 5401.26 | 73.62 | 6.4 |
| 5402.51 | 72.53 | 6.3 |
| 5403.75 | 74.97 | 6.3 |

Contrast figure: 8.4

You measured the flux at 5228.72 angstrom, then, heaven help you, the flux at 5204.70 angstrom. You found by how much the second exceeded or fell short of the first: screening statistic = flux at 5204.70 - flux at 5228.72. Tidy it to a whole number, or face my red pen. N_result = -20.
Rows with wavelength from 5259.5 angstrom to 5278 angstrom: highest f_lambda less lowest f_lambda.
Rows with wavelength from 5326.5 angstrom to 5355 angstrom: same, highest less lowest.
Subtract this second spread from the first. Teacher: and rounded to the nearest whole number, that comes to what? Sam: -19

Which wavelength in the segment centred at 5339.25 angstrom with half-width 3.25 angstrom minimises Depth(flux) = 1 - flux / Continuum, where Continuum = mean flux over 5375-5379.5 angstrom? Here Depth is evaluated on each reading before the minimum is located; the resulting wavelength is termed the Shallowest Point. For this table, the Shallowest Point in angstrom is 5336.98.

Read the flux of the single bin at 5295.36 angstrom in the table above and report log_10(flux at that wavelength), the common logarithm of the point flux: 1.770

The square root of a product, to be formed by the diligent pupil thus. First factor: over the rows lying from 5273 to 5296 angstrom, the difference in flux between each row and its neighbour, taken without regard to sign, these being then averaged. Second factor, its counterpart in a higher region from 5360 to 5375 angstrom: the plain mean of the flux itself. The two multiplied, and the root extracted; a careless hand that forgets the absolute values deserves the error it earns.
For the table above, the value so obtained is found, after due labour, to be 22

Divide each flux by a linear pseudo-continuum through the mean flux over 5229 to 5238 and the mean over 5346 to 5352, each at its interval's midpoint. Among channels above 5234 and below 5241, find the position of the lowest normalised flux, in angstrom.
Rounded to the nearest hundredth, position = 5240.77 angstrom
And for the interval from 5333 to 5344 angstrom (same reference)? 5340.67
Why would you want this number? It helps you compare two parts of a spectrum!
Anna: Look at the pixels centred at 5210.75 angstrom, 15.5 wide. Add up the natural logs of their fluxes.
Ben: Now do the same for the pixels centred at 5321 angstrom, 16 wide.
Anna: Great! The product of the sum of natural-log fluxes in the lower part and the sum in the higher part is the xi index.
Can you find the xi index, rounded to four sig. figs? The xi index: 2527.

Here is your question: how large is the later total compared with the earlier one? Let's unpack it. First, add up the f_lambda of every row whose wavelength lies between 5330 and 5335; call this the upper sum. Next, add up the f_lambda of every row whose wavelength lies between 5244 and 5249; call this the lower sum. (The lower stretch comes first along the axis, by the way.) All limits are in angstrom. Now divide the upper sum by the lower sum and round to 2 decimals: 1.00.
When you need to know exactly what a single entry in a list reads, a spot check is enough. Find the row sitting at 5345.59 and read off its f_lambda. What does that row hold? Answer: 57.37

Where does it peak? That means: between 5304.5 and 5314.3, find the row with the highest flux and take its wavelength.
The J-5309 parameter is 5313.68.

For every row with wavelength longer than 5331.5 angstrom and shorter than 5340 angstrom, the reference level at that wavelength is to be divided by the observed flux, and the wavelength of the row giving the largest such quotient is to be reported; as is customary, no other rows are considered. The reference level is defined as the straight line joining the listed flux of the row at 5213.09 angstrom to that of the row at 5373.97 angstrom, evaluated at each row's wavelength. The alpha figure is 5332.06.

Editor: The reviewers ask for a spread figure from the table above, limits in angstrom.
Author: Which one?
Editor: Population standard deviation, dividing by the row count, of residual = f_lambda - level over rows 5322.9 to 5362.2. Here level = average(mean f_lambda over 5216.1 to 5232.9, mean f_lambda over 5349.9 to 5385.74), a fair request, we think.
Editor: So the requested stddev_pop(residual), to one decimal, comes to 11.0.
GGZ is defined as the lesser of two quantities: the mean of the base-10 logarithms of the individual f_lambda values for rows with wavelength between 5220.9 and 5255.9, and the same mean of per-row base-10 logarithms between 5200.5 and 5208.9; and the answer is 1.50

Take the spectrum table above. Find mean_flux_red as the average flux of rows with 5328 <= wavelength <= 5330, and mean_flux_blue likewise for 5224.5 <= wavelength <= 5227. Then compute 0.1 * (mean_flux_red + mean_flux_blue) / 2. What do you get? 4.6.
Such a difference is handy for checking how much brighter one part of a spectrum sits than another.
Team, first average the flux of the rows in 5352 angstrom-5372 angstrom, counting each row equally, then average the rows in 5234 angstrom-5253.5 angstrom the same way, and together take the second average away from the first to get 10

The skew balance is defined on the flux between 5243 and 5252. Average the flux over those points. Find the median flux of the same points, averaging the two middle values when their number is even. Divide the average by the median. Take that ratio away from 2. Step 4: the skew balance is 1.02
